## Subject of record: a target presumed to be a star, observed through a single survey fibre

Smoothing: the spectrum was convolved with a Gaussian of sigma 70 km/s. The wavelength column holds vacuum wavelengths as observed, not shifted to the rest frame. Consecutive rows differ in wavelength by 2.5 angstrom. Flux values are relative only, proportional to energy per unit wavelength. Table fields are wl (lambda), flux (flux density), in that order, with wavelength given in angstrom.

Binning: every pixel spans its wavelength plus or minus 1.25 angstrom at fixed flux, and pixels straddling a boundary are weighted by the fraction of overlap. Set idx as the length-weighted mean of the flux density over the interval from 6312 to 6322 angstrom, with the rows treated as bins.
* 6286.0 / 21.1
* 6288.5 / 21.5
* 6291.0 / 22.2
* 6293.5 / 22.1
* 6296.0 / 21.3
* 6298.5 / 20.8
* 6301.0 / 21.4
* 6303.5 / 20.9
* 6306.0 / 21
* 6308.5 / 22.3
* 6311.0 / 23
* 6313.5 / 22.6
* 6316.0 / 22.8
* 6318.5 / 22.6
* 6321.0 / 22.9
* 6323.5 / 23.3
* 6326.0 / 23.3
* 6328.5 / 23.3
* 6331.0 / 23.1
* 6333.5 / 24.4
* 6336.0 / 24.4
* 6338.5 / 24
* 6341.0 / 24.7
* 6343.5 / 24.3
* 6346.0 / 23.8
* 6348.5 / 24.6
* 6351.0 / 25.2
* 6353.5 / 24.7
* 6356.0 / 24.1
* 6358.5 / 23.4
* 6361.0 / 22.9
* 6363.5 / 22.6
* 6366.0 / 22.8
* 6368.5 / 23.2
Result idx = 22.7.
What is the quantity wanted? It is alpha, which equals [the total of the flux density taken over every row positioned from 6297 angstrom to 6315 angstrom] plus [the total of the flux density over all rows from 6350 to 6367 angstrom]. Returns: 318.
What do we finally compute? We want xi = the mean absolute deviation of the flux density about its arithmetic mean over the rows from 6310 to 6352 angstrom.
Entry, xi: 0.72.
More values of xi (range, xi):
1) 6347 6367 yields 0.86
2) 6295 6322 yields 0.80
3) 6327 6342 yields 0.52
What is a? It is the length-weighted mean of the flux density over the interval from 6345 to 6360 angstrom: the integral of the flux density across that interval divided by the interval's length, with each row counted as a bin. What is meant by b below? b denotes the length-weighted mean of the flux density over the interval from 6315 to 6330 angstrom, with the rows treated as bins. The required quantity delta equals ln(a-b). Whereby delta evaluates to 0.2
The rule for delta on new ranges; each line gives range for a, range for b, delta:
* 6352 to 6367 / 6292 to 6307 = 0.8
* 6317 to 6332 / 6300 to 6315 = 0.2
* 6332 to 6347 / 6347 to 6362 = -2.4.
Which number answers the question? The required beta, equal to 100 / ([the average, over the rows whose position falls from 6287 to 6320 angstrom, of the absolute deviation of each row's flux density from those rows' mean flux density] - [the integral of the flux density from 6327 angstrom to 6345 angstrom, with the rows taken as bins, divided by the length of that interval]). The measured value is -4.29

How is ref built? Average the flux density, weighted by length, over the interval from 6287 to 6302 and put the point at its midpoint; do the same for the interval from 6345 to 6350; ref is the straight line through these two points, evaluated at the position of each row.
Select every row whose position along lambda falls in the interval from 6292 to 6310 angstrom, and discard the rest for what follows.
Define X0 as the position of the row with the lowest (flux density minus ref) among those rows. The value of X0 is 6306.0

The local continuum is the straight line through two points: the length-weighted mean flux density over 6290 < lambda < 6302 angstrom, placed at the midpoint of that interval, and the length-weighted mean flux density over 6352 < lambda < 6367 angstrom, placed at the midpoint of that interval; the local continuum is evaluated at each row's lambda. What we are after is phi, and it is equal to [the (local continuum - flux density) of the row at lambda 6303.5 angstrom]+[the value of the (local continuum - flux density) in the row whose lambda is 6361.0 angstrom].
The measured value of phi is 1.5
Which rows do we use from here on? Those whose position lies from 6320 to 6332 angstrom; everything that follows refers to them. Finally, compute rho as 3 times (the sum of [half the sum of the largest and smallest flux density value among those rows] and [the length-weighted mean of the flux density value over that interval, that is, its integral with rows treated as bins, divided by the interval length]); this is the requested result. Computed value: 139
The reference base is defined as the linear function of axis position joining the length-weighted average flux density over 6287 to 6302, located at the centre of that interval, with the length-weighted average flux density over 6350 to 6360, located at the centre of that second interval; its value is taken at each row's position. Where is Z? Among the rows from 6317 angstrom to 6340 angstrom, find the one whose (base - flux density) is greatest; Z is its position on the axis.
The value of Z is 6331.0 angstrom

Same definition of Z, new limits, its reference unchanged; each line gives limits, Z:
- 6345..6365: 6363.5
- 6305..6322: 6306.0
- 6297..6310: 6306.0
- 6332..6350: 6346.0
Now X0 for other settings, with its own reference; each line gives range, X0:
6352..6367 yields 6363.5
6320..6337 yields 6331.0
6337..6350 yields 6346.0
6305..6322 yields 6306.0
